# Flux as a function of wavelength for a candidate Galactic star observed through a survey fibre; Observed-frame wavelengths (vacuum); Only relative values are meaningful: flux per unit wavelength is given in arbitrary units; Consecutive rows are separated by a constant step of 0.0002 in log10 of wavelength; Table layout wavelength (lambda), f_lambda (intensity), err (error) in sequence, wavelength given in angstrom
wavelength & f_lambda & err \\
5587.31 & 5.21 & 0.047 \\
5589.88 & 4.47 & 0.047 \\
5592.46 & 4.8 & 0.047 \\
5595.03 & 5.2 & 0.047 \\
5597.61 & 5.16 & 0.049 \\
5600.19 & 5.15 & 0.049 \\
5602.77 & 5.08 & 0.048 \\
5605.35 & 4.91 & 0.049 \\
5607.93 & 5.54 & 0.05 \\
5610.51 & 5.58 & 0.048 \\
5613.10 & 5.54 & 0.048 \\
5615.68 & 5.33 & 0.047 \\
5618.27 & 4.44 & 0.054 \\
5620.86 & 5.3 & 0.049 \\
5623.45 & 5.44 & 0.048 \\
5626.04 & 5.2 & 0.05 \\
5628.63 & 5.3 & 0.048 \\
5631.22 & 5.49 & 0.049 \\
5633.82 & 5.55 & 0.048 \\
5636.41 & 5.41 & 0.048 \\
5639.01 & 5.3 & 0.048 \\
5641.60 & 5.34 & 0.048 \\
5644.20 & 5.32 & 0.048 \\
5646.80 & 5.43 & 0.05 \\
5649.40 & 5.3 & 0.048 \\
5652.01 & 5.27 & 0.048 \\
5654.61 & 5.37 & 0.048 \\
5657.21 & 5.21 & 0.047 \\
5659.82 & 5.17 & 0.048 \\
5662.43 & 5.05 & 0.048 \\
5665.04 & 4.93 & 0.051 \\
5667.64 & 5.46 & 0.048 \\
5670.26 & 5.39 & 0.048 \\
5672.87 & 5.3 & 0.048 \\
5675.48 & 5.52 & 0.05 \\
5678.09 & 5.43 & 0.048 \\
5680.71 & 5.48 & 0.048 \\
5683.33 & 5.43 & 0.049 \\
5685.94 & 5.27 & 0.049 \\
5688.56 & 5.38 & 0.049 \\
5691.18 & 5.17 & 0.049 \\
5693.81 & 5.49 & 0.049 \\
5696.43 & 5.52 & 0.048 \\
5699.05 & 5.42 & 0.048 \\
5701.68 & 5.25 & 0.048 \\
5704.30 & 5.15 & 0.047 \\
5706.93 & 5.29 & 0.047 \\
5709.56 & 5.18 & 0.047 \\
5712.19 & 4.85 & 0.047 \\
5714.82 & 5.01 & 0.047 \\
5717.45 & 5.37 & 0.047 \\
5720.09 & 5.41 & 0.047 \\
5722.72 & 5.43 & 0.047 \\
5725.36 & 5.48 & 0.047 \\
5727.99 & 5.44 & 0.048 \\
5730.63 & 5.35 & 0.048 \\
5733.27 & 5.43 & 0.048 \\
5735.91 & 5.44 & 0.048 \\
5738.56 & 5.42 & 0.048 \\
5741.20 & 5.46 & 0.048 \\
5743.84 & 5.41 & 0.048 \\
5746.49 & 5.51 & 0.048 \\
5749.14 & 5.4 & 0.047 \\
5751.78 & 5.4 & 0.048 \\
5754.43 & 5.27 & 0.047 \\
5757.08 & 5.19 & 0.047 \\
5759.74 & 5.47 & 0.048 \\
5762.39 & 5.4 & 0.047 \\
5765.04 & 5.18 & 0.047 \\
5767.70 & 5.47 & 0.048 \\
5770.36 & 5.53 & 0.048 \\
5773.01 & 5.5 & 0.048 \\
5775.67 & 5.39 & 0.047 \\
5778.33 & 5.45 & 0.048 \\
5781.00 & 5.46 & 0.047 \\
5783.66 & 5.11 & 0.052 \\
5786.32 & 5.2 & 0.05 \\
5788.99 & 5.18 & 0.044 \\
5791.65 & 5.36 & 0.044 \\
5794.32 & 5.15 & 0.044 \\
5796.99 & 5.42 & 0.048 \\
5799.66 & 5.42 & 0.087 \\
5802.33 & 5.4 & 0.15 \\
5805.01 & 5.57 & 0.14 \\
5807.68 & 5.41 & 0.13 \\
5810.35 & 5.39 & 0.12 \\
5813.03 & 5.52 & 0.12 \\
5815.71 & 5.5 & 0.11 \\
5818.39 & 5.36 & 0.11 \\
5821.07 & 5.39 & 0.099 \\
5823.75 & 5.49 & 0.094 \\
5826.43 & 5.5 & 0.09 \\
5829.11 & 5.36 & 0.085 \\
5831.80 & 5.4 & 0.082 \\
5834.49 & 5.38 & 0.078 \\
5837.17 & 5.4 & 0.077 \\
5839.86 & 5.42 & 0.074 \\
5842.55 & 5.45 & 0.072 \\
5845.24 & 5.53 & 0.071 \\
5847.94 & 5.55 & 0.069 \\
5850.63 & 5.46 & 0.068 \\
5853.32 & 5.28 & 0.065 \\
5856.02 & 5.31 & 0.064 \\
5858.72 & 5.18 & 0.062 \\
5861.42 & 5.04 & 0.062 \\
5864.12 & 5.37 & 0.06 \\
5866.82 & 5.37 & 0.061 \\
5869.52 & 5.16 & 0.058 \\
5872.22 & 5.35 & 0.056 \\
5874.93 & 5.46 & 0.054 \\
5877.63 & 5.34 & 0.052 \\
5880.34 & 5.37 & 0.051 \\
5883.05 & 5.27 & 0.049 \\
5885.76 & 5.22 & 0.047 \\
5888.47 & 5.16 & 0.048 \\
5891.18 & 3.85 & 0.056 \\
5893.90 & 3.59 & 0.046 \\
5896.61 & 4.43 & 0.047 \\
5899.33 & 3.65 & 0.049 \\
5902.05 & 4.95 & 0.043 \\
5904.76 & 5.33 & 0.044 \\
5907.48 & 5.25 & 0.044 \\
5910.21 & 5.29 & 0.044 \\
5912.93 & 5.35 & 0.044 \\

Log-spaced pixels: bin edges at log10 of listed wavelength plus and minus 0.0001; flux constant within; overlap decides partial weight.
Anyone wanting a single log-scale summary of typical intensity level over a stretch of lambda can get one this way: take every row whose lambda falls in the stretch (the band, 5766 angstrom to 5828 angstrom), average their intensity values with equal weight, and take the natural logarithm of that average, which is 1.69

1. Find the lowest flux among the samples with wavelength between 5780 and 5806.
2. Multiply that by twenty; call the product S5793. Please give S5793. 102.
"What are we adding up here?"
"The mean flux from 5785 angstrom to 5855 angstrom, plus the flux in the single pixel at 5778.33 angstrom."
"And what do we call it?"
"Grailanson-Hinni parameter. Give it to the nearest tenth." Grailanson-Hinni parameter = 10.9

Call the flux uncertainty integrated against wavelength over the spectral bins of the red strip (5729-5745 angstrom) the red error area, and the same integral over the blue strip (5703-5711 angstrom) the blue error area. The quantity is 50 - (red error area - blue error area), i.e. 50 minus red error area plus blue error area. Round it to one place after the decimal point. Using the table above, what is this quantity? 49.6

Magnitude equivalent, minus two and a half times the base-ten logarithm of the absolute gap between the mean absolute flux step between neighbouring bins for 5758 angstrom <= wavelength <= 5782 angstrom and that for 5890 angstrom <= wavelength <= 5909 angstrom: 0.8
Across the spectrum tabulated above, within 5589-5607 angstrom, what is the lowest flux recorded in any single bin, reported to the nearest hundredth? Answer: 4.47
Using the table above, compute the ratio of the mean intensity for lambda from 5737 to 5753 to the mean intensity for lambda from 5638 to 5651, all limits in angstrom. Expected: 1.02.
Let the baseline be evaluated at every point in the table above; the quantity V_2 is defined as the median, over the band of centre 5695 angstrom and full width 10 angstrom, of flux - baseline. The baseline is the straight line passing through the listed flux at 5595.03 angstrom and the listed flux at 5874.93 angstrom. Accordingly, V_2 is 0.16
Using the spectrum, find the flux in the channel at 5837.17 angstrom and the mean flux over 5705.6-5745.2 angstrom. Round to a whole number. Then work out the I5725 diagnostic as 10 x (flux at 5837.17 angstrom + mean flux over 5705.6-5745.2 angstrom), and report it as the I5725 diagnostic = 107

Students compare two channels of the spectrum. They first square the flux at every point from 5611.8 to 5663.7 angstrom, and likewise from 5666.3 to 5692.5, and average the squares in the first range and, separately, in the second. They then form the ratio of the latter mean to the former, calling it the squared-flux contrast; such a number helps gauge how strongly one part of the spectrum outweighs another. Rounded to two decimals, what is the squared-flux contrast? 1.03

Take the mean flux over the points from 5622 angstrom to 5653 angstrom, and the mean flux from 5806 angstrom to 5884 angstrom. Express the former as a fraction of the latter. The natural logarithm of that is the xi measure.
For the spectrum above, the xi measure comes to -0.003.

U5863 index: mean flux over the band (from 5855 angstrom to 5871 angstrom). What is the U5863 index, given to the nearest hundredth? 5.24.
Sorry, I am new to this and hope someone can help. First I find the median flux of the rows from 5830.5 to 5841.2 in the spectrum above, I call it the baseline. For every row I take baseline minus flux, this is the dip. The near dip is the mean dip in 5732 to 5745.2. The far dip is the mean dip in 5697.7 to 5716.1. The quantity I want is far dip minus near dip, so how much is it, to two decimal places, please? 0.27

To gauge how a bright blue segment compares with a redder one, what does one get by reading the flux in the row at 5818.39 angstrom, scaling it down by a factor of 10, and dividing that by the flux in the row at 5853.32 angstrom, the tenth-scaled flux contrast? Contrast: 0.102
